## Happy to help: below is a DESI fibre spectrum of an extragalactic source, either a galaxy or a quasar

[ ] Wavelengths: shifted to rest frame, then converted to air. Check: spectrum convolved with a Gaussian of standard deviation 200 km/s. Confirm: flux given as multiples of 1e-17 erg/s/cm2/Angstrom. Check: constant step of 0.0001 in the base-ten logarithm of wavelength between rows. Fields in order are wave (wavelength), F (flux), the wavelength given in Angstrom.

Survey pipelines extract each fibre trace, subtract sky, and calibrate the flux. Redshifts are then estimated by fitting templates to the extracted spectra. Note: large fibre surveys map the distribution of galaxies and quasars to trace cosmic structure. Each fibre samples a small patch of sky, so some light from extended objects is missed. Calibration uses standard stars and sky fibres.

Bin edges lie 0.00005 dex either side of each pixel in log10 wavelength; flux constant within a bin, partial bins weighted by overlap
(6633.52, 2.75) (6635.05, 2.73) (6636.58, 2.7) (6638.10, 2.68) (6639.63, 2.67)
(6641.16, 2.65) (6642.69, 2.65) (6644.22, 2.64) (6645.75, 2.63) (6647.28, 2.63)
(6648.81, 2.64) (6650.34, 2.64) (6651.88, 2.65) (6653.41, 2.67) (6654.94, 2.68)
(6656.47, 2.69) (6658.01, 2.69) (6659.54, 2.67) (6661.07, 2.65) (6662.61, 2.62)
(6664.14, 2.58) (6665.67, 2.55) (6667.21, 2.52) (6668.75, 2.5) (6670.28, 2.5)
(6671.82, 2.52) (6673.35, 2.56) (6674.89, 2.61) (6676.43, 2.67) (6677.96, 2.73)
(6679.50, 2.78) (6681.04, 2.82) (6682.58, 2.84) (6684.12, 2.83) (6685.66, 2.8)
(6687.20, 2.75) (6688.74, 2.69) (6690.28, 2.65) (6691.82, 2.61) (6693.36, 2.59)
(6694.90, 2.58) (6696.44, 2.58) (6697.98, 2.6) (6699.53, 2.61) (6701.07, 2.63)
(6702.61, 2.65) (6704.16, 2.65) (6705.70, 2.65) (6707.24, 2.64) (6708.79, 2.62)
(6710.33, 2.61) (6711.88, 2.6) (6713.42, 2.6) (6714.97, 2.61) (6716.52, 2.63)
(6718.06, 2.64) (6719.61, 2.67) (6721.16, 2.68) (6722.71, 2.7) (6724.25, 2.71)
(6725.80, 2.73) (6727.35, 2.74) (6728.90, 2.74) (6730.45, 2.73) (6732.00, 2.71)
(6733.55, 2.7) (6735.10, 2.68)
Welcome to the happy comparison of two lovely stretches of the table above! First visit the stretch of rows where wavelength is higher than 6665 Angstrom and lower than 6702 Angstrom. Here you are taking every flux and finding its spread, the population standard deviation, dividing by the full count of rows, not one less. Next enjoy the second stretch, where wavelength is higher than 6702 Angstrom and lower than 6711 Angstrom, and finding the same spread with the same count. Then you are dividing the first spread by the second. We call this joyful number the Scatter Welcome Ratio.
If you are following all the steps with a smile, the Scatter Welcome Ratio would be 6.67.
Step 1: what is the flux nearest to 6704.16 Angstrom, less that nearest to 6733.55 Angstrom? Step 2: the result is -0.05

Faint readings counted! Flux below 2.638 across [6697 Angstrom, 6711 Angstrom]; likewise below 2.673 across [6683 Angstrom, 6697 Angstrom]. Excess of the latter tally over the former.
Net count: 0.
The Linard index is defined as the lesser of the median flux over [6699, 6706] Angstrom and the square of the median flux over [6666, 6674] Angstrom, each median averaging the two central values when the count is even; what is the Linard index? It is 2.650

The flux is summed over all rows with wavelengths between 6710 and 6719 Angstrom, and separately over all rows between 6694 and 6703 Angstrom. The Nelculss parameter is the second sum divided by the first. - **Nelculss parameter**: 1.00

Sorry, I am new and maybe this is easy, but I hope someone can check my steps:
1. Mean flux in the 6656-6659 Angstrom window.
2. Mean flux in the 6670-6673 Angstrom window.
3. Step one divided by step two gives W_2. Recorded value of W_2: 1.07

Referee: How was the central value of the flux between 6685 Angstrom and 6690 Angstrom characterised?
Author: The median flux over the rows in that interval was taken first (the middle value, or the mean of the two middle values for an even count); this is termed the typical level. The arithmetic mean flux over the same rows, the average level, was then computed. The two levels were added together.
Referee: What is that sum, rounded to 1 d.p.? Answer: 5.5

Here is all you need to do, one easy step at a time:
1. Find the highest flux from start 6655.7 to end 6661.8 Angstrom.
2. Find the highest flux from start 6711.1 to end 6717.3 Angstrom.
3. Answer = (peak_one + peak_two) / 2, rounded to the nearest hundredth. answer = 2.66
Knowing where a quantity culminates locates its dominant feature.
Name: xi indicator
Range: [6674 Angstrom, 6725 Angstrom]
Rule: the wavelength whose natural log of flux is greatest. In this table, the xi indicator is 6682.58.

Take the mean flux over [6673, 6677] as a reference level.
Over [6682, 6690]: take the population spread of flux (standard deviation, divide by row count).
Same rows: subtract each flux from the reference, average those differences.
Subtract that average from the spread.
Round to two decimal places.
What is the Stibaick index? 0.22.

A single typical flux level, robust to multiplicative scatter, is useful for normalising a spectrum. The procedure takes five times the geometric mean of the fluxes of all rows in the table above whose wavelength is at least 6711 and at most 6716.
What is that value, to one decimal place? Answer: 13.0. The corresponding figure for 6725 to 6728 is 13.7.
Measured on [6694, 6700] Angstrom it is 13.0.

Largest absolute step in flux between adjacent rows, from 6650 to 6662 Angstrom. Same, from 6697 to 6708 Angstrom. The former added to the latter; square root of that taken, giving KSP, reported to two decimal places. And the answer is 0.20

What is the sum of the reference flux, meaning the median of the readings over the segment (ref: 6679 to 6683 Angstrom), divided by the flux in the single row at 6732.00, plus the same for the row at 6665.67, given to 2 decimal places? 2.15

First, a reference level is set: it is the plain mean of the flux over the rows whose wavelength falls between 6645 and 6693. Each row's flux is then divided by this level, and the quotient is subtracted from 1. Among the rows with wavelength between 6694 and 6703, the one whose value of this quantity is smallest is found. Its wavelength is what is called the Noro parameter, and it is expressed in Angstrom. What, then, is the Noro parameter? 6702.61 Angstrom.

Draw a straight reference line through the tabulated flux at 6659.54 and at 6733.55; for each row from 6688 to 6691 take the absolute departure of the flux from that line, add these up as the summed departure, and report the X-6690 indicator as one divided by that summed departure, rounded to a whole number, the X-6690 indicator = 25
